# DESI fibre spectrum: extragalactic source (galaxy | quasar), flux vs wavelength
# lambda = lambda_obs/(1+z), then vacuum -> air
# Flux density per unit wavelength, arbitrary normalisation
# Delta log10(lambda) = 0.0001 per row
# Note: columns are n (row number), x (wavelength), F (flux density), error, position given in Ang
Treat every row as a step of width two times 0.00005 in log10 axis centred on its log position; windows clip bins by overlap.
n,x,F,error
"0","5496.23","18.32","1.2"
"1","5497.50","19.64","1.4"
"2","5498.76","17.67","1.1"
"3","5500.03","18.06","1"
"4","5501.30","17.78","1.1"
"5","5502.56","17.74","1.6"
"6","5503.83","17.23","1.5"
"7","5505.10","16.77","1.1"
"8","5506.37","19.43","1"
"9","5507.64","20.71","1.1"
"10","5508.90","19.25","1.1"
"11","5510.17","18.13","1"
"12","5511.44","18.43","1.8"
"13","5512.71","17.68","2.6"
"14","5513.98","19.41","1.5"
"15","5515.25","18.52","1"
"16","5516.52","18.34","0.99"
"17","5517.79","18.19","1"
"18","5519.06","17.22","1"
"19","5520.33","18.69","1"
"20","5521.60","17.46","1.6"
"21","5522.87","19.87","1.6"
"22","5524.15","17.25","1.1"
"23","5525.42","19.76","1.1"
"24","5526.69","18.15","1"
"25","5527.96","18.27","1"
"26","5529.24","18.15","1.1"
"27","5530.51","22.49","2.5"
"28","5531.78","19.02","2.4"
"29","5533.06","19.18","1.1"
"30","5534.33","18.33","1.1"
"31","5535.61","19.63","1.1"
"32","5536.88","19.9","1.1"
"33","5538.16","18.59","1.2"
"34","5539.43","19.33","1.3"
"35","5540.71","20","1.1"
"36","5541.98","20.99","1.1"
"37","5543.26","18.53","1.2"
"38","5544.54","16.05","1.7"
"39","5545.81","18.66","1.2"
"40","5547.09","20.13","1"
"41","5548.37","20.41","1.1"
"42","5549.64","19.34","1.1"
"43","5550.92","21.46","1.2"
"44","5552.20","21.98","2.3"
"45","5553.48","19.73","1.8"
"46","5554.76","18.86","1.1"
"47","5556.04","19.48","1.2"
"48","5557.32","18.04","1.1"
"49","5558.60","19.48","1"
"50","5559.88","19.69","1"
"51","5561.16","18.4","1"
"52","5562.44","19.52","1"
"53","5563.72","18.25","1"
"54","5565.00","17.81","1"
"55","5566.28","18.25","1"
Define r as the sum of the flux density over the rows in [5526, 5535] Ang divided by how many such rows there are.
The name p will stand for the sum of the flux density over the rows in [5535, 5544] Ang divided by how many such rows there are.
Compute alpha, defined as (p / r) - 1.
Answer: 0.025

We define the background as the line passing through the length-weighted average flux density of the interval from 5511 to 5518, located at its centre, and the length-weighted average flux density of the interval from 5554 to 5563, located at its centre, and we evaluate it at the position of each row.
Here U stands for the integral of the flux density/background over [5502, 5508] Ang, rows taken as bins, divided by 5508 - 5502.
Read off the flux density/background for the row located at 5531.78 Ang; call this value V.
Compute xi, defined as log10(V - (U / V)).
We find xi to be -1.4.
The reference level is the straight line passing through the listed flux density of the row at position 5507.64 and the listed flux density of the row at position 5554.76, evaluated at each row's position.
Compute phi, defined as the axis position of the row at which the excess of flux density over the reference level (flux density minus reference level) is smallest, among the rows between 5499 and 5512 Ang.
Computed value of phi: 5505.10 Ang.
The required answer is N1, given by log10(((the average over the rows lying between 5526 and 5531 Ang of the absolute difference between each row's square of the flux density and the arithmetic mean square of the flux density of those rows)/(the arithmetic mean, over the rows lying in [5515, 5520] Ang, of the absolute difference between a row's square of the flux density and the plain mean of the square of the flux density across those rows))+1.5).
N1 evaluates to 0.77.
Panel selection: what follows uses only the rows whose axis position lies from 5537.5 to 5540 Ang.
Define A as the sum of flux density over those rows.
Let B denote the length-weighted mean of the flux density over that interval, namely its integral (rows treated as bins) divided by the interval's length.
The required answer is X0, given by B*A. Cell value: 719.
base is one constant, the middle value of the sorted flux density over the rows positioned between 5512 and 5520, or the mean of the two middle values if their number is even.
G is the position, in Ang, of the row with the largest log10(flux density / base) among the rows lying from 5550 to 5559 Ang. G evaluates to 5552.20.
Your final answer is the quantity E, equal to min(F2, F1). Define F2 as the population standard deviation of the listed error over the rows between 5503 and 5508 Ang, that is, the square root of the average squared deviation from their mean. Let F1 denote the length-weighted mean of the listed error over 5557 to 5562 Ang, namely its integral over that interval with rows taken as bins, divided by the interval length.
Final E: 0.19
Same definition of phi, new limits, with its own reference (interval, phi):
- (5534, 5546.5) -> 5544.54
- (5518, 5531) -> 5519.06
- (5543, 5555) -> 5544.54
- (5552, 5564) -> 5557.32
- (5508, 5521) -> 5519.06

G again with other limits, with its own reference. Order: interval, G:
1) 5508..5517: 5513.98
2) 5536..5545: 5541.98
